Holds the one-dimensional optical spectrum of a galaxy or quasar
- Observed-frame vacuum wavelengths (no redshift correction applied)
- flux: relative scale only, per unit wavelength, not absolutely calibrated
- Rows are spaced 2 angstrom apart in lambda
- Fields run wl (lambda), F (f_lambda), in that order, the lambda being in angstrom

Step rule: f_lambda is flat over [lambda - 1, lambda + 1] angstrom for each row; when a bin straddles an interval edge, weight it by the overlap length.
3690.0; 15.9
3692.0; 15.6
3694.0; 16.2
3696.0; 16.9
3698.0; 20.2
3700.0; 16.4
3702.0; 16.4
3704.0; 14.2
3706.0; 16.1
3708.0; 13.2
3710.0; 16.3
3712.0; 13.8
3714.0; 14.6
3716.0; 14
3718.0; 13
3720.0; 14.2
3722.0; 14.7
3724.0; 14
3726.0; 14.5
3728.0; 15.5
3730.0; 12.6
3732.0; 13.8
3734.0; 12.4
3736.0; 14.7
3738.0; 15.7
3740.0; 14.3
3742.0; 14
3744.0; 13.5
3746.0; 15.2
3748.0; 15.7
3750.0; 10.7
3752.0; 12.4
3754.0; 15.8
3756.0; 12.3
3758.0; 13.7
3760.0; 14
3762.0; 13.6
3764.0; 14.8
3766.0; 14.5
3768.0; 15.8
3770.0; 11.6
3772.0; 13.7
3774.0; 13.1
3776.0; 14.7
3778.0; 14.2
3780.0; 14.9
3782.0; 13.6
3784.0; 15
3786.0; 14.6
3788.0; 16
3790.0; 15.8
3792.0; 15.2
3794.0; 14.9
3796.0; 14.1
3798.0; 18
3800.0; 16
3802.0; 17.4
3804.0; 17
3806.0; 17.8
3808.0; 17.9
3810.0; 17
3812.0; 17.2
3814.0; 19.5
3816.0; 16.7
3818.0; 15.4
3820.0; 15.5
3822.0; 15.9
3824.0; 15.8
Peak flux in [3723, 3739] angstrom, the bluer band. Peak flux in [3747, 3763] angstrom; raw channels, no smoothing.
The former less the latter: 0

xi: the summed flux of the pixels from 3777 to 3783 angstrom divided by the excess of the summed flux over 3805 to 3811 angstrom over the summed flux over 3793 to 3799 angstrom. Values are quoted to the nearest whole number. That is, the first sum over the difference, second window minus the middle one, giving 7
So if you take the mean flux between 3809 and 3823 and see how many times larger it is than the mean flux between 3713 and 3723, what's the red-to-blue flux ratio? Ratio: 1.19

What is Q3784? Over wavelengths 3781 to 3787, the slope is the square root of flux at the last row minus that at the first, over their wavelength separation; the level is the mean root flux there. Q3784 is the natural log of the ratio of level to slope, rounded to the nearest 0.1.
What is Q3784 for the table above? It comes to 4.7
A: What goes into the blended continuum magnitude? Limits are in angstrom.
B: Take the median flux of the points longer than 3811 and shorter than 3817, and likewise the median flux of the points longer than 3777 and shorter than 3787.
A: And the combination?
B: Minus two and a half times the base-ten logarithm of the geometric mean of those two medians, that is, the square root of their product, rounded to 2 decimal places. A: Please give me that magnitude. -3.00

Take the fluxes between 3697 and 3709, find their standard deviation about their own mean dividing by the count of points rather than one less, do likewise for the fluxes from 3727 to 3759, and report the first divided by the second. 1.5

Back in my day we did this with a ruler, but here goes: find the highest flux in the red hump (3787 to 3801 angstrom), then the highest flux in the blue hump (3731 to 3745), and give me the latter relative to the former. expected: 0.87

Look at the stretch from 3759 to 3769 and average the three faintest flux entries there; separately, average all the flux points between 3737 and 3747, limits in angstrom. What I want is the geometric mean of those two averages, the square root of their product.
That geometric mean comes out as 14.3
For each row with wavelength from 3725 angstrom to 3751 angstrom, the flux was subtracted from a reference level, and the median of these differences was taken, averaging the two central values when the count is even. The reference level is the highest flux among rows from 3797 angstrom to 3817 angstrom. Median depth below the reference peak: 5.2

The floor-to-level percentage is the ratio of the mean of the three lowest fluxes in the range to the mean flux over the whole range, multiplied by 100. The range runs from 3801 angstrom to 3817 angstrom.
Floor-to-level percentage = 96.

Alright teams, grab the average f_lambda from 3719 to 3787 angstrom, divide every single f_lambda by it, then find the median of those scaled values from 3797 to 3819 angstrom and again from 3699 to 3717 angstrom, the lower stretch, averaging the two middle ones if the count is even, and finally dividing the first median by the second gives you 1.18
